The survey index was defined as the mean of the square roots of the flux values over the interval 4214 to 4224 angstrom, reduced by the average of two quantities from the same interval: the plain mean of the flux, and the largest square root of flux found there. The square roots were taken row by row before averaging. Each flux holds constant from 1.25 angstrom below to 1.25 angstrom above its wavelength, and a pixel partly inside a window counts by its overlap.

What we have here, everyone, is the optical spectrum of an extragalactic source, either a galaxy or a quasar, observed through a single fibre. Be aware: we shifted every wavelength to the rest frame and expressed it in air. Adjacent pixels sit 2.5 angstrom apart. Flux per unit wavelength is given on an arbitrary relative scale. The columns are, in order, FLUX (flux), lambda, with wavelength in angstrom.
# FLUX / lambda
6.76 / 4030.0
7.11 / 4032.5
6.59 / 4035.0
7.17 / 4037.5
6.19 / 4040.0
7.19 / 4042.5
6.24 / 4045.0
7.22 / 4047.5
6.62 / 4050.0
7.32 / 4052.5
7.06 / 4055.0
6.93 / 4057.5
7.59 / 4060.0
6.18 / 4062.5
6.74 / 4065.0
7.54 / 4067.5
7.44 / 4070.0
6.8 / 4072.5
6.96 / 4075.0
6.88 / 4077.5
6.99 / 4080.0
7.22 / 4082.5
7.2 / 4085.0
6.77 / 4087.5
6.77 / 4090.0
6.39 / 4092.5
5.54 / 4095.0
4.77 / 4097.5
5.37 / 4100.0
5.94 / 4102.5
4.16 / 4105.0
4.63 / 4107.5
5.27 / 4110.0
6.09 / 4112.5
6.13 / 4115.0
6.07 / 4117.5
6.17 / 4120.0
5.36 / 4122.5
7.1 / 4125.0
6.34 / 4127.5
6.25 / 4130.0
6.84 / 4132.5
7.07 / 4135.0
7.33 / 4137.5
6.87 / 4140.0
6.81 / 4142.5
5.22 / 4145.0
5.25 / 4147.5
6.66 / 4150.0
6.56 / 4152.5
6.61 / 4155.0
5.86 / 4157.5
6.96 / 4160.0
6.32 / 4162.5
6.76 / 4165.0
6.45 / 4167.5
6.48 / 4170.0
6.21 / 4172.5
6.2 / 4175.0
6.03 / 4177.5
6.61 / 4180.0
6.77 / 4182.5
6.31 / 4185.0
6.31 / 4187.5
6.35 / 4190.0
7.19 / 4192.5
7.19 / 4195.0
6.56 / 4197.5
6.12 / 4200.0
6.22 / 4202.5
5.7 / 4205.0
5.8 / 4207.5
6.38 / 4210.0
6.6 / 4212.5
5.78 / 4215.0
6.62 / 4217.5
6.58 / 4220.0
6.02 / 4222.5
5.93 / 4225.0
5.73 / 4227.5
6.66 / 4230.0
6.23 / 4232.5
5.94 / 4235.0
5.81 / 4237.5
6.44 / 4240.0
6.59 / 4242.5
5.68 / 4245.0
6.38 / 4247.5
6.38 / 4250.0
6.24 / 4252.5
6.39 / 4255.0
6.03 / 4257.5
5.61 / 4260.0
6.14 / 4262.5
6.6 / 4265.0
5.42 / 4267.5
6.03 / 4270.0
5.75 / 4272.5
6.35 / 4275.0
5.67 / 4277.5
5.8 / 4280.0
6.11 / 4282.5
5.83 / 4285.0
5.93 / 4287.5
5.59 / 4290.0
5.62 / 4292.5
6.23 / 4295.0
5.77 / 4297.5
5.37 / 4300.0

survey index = -1.91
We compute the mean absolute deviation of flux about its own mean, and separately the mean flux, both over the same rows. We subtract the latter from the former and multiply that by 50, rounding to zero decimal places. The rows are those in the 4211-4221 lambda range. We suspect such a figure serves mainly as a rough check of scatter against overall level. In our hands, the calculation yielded -304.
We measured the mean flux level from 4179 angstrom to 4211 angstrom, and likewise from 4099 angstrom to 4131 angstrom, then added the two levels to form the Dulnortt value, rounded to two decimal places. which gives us 12.18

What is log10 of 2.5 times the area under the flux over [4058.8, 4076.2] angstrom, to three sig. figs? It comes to 2.49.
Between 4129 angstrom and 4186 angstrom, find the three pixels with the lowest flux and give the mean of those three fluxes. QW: 5.44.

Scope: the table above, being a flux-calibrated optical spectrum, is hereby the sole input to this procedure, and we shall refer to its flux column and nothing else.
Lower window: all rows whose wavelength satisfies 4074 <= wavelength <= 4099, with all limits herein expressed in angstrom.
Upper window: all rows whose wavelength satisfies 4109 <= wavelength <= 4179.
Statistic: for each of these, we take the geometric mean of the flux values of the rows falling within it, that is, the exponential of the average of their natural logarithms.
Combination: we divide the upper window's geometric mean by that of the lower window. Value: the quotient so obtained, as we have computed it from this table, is 0.97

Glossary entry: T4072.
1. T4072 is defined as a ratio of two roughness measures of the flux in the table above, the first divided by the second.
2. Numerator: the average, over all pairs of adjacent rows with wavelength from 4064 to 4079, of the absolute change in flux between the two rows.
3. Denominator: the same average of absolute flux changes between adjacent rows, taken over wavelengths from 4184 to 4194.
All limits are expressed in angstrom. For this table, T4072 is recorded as 1.21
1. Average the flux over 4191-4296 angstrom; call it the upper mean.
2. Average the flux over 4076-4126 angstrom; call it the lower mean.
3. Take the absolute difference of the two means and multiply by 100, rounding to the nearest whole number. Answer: 10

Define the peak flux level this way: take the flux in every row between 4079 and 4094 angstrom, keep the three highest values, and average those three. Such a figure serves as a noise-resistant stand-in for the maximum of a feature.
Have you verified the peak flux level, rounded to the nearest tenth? 7.1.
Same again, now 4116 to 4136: 7.0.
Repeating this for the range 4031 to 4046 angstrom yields 7.2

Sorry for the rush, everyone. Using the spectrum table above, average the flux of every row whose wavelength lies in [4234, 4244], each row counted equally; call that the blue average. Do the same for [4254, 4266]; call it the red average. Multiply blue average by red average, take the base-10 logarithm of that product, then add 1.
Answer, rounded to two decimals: 2.58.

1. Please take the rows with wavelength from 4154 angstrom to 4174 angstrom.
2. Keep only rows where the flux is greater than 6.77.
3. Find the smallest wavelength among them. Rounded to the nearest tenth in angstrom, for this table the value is 4160.0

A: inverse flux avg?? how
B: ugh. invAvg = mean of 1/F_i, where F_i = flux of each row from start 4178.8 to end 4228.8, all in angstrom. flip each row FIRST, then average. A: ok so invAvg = 0.158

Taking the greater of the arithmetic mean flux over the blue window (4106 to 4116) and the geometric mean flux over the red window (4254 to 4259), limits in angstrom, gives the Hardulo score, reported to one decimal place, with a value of 6.2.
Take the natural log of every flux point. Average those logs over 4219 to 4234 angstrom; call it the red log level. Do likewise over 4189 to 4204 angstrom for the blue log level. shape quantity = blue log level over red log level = 1.04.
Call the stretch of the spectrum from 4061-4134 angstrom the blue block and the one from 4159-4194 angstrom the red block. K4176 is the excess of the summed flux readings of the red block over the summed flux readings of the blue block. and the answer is -91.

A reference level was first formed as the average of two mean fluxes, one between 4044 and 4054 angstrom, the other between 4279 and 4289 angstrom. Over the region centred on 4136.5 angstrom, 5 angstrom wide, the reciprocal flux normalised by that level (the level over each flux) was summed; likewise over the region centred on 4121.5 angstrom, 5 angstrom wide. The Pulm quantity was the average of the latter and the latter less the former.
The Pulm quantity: 1.3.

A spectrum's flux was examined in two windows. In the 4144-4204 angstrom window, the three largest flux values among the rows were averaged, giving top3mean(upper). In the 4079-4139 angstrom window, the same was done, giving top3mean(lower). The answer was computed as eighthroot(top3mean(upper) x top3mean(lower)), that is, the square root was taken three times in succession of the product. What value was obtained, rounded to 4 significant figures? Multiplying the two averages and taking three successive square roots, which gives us 1.637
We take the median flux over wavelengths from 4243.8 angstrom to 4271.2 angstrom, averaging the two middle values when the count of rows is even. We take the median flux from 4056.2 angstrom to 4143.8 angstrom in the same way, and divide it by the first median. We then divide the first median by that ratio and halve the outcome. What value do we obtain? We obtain 2.78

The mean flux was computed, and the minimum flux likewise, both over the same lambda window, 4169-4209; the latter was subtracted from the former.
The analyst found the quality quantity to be 0.68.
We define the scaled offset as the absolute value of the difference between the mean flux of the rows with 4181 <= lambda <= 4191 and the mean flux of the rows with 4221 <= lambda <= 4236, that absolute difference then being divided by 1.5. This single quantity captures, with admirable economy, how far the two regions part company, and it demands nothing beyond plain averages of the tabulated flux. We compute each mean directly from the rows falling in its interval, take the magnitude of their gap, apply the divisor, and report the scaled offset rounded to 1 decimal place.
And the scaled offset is 0.2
